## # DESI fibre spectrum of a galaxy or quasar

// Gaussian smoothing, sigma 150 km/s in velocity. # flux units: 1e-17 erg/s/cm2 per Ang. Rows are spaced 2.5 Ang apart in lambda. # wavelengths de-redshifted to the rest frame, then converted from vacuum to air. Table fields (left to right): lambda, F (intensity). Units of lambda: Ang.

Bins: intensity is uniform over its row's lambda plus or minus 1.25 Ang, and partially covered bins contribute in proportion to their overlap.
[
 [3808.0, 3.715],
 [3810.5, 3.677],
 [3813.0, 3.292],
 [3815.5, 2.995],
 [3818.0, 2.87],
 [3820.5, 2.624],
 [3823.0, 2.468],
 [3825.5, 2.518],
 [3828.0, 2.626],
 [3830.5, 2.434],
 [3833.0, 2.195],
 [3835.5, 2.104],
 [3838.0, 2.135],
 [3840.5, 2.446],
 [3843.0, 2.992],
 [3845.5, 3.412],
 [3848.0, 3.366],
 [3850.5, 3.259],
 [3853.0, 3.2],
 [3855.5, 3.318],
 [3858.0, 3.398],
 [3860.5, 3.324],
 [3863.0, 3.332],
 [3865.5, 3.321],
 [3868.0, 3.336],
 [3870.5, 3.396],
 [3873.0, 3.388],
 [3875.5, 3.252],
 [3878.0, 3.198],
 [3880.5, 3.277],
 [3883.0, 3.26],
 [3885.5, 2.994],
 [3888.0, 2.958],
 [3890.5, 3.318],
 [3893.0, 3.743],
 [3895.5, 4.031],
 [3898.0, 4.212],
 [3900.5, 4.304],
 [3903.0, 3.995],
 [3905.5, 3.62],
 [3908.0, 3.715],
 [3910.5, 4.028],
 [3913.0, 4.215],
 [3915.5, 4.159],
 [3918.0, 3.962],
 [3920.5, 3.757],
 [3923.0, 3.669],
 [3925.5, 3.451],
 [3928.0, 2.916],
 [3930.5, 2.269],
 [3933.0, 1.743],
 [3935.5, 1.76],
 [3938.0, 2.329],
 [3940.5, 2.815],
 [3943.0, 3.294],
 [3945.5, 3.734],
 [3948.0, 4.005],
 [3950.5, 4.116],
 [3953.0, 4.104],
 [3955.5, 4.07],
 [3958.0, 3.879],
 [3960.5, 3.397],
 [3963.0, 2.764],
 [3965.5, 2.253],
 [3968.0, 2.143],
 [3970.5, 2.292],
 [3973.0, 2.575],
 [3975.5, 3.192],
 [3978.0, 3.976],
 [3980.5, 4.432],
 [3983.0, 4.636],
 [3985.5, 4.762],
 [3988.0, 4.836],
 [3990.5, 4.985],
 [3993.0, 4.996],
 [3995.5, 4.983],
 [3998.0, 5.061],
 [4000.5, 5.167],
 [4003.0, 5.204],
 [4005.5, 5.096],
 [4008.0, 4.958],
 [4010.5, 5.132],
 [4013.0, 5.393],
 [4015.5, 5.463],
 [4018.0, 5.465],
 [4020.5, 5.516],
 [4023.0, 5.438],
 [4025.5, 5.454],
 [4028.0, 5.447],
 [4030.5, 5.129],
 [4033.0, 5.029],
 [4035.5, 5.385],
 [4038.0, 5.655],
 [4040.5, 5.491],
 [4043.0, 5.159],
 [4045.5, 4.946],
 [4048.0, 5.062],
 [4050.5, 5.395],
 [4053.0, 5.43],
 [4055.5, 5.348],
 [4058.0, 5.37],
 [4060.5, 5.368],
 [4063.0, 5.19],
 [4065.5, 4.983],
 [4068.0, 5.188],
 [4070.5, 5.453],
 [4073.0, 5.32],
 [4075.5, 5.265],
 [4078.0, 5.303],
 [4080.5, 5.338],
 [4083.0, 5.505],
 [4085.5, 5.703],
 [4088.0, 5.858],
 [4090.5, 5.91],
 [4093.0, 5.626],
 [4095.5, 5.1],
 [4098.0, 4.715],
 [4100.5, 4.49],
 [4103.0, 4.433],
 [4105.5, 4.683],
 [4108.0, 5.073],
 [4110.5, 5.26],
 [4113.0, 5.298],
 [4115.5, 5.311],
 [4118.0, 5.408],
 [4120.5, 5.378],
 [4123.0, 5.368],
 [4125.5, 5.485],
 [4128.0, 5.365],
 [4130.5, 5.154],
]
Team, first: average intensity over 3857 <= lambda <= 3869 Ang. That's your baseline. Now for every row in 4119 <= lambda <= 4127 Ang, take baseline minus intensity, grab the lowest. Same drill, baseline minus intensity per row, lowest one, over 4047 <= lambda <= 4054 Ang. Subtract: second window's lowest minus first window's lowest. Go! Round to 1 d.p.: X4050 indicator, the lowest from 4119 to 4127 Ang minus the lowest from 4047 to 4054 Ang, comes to -0.1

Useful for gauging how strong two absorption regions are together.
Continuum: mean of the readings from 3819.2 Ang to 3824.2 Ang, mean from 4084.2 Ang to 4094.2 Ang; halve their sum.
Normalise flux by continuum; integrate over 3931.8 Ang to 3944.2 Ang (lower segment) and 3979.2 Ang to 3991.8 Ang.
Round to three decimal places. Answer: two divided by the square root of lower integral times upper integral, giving 0.198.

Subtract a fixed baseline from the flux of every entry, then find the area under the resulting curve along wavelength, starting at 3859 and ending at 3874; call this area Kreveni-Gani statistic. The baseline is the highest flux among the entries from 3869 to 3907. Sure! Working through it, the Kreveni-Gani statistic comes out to -14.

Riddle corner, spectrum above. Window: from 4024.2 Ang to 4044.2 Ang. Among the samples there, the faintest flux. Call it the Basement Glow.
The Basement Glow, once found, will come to 5.029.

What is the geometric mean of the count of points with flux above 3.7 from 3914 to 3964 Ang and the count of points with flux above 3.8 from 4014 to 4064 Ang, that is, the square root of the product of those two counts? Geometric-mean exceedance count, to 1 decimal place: 13.4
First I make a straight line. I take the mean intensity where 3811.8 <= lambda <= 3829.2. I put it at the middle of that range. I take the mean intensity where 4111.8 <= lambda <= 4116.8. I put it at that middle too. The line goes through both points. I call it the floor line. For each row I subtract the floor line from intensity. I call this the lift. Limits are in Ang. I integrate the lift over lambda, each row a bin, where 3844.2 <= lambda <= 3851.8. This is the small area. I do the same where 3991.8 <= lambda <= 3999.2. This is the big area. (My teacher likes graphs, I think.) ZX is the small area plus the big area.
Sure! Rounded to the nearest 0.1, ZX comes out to 8.0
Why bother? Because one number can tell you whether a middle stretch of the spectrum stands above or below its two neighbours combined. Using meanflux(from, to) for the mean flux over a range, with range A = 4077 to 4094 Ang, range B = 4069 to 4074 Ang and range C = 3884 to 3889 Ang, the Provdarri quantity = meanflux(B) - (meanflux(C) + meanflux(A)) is -3.2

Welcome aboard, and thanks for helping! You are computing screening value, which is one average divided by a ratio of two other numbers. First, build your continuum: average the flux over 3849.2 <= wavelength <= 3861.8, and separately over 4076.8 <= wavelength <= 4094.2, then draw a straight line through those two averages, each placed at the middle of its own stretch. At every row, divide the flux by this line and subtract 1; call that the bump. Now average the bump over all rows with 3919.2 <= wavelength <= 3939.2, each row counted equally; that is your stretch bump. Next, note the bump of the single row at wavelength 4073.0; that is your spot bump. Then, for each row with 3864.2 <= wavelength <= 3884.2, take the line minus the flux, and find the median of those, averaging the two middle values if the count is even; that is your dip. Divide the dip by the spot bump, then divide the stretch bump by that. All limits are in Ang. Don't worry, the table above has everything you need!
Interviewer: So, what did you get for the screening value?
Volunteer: 0.06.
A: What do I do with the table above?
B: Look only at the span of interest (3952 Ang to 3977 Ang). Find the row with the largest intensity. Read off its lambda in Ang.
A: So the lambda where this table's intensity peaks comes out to 3953.0 Ang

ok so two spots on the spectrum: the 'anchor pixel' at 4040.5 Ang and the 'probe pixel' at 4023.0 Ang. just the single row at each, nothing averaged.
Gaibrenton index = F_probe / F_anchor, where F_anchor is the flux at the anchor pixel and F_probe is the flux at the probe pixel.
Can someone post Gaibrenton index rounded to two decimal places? 0.99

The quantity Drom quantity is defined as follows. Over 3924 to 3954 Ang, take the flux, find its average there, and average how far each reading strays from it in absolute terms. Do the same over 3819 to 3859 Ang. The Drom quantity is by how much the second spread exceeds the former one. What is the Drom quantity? -0.30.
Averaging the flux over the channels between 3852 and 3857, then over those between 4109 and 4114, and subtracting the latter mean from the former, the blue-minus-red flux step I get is -2.0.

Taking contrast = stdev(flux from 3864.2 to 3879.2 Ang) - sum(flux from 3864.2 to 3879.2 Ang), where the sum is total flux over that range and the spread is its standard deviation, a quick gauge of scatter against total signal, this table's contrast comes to -20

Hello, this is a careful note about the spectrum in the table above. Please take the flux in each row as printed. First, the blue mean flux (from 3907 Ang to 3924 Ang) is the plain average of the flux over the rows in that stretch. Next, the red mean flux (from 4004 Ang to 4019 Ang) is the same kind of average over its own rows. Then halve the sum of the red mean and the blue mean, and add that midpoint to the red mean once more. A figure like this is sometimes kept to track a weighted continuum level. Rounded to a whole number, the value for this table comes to 10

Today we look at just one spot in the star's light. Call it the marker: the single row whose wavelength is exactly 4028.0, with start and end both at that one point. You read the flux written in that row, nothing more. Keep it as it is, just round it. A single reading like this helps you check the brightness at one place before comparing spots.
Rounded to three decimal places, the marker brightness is 5.447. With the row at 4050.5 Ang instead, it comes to 5.395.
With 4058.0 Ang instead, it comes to 5.370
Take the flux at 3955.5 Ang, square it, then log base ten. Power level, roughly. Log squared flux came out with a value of 1.22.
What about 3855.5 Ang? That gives 1.04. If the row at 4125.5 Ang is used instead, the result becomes 1.48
